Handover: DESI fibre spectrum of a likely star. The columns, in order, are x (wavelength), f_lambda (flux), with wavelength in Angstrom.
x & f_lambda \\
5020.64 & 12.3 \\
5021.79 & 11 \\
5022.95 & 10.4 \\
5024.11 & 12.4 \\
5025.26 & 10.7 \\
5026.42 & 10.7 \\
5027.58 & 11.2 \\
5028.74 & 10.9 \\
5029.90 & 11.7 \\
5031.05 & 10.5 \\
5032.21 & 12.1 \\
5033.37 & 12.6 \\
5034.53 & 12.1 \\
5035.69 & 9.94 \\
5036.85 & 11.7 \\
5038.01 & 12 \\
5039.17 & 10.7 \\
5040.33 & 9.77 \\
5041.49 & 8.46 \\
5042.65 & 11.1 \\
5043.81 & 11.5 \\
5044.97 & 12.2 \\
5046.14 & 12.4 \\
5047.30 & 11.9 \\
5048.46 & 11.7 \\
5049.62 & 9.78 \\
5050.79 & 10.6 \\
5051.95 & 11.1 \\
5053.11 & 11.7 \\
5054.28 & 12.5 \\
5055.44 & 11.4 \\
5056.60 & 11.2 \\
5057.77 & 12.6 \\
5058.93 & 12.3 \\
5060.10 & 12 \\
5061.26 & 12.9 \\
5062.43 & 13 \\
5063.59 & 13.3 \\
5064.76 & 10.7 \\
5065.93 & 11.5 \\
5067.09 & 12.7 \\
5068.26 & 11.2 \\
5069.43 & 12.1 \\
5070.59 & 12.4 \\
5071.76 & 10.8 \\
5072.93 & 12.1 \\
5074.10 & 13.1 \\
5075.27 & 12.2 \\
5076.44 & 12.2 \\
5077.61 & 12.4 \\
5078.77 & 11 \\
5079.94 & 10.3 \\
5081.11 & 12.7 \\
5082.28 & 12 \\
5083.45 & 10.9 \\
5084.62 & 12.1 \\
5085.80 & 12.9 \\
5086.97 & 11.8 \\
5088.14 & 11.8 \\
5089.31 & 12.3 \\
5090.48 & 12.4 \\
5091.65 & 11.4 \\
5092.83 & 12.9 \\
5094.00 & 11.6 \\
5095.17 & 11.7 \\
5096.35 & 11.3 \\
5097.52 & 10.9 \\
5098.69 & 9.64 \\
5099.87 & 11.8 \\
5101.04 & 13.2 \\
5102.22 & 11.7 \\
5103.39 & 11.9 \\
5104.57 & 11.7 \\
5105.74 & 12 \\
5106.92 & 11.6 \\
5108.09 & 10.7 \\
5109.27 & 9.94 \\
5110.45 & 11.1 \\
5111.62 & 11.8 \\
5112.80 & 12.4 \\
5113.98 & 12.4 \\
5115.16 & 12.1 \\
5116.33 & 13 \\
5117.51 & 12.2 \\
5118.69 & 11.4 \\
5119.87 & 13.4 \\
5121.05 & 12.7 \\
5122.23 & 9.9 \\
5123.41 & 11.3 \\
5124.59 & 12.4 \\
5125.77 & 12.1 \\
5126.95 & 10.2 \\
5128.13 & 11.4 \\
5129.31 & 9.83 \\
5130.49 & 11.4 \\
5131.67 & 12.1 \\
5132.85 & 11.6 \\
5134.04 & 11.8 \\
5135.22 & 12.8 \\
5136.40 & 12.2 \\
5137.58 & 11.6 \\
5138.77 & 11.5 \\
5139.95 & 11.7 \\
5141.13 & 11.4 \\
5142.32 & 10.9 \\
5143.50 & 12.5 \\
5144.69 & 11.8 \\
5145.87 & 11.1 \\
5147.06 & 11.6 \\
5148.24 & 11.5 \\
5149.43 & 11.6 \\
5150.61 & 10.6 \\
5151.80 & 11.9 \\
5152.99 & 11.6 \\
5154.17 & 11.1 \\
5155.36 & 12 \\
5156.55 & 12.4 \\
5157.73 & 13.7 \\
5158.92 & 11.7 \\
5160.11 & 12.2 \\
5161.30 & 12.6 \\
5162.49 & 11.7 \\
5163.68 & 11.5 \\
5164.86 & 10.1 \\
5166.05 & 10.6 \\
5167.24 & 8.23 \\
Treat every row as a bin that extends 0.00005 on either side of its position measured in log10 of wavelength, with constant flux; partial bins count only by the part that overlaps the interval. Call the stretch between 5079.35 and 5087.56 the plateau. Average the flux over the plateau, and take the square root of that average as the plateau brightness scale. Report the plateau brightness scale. 3.44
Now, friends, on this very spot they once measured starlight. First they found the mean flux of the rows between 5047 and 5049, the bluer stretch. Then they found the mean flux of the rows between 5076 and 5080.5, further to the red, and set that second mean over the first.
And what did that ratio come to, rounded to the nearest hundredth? 0.97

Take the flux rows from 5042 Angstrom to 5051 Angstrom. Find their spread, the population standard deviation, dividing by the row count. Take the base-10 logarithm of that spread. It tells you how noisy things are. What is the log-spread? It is -0.09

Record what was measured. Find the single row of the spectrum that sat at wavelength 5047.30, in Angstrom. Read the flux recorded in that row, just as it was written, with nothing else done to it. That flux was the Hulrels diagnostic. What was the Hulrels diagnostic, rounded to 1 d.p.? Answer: 11.9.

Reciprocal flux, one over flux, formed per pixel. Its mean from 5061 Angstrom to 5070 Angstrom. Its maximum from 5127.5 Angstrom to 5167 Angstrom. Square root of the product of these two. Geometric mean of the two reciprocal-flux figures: 0.0917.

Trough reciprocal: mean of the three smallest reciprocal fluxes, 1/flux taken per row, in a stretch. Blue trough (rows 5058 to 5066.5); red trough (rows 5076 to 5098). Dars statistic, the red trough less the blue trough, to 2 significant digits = 0.0014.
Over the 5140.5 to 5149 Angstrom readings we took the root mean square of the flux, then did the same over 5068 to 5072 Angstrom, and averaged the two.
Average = 11.6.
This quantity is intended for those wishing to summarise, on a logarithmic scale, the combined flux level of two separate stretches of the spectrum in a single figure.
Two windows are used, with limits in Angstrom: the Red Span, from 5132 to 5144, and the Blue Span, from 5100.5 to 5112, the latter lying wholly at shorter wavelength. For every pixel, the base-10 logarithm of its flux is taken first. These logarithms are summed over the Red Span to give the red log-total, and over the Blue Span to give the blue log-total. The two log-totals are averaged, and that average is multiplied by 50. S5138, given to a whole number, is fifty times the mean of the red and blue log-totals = 533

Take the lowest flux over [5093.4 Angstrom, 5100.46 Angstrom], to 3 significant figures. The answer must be 9.64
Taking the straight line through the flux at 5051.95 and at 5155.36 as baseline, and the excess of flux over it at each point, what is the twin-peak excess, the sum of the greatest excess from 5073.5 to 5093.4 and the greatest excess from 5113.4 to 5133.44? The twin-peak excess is 3.52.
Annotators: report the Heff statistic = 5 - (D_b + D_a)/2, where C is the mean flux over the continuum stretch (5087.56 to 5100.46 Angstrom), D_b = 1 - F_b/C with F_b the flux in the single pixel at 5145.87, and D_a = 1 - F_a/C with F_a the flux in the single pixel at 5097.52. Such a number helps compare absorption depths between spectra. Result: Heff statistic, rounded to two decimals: 4.95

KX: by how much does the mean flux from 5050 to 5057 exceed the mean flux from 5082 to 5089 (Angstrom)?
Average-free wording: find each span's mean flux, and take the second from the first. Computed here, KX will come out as -0.5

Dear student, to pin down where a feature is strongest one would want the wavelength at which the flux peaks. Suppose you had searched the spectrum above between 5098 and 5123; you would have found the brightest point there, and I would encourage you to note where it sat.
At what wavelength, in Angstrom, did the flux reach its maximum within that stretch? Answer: 5119.87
